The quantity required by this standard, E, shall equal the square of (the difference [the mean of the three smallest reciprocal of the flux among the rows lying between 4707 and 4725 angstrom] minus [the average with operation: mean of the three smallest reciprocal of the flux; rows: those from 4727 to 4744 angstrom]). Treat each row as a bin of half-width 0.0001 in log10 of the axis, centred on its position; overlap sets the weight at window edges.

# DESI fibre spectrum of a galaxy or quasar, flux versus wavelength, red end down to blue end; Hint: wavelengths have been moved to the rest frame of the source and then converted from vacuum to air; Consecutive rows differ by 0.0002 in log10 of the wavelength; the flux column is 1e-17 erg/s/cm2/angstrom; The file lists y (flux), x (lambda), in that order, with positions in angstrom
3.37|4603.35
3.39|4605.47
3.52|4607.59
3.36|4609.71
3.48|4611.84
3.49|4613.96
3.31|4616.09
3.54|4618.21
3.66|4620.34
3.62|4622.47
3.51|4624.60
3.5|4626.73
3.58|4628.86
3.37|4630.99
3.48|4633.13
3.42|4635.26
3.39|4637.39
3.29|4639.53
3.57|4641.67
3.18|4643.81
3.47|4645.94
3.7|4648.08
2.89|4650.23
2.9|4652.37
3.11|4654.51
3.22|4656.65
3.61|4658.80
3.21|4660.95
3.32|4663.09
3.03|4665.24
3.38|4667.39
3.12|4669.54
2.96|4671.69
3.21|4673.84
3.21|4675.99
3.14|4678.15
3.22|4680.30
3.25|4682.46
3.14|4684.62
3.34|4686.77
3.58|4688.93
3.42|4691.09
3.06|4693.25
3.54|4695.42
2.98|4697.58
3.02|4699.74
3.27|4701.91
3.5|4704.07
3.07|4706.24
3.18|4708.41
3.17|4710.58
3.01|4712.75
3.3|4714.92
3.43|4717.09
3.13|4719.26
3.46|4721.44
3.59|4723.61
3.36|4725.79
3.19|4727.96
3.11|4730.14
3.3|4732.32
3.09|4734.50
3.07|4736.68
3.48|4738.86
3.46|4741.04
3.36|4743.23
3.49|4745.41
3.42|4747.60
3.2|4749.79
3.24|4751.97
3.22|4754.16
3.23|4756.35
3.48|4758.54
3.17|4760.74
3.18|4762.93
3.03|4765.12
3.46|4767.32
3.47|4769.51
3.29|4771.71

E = 0.0000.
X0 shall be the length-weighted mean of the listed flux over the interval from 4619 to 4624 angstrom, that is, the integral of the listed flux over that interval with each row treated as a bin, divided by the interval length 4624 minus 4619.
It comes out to 3.62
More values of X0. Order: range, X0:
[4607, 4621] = 3.47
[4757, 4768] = 3.25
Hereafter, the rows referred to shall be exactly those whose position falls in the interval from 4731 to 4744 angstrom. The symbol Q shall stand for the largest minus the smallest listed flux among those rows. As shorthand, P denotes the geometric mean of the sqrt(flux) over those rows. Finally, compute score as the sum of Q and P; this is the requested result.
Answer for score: 2.224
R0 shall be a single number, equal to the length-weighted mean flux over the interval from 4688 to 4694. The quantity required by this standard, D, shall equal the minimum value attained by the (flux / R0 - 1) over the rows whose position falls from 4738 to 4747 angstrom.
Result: -0.001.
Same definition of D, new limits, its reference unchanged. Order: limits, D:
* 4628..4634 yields 0.002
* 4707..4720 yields -0.105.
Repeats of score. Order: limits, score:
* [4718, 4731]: 2.297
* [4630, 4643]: 2.129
